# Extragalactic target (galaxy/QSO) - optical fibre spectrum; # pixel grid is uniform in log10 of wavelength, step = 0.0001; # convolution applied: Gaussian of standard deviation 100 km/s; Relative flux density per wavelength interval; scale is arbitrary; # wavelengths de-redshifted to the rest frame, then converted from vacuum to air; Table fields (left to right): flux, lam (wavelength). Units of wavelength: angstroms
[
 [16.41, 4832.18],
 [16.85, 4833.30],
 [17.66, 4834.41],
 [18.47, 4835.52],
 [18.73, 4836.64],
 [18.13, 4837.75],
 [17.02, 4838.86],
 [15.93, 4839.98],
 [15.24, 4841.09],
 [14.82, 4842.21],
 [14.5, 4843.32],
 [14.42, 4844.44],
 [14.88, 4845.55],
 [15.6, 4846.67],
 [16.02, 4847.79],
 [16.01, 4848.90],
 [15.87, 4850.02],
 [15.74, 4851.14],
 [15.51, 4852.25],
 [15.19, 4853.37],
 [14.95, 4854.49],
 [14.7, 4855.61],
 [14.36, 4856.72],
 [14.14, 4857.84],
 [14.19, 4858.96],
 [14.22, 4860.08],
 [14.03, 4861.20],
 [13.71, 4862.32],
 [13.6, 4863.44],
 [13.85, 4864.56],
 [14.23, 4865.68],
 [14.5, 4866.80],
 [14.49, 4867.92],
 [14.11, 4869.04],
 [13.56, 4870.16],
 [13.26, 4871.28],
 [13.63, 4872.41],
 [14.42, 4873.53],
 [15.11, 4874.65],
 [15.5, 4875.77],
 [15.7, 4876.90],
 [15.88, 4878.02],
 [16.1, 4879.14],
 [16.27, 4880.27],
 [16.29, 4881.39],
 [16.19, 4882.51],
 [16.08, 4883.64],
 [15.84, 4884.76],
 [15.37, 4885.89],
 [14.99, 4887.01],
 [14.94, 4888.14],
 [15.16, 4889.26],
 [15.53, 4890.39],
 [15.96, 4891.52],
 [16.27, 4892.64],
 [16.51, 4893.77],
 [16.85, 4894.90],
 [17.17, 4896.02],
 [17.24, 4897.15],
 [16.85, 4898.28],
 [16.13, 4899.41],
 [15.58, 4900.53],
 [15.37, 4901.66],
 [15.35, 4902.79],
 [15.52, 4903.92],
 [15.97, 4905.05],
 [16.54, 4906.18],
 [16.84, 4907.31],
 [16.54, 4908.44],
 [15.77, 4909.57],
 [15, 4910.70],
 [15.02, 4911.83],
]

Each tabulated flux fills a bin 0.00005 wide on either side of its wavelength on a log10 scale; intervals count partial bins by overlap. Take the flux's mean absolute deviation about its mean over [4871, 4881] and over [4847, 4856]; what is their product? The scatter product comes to 0.37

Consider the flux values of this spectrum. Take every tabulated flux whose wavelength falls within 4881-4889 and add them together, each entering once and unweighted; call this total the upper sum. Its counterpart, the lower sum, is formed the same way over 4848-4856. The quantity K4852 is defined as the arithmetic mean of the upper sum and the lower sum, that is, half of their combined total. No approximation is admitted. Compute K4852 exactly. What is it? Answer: 109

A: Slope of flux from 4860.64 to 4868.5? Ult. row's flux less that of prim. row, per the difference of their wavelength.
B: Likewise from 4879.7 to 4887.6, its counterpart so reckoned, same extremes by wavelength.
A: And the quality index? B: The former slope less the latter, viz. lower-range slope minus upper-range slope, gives 0.26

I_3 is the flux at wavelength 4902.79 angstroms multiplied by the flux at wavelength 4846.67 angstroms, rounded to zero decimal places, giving 239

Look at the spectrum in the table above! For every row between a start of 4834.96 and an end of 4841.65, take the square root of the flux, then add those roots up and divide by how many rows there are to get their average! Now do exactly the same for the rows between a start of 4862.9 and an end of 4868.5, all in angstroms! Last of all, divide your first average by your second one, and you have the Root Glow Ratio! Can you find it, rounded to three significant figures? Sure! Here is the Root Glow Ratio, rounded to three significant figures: 1.10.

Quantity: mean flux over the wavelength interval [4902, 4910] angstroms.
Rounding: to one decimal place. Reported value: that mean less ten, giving 6.1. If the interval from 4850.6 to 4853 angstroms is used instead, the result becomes 5.6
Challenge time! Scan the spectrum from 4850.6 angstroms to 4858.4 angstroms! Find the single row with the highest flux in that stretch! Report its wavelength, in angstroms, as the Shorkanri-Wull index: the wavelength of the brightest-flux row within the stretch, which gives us 4851.14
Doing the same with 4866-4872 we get 4866.80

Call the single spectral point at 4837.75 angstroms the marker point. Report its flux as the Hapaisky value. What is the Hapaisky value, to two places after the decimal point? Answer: 18.13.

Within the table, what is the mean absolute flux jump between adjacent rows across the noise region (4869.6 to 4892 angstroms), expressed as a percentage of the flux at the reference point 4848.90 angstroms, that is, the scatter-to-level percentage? 1.87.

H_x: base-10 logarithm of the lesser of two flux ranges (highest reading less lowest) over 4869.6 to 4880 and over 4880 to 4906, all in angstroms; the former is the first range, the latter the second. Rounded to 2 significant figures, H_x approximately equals 0.36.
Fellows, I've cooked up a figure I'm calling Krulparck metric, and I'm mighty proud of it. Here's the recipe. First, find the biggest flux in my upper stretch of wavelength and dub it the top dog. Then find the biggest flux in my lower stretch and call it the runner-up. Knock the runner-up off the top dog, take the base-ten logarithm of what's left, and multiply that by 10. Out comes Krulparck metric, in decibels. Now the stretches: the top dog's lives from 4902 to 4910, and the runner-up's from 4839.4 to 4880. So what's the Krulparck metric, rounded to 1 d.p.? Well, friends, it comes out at -1.3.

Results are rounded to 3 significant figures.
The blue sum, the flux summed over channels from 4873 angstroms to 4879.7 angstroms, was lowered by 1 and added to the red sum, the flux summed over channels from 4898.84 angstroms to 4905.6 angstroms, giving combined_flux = 186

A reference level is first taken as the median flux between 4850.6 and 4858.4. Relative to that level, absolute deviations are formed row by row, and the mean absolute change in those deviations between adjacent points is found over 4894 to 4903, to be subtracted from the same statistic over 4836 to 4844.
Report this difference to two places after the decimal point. 0.34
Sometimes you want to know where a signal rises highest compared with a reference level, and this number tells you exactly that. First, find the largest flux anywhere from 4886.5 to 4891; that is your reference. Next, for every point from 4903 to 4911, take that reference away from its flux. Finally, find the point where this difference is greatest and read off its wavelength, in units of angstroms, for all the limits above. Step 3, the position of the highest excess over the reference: 4907.31 angstroms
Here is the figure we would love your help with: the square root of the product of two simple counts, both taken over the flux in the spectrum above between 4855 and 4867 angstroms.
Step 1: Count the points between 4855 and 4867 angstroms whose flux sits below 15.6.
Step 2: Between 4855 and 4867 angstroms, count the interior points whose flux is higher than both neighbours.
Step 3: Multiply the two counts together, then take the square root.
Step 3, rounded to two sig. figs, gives 3.3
